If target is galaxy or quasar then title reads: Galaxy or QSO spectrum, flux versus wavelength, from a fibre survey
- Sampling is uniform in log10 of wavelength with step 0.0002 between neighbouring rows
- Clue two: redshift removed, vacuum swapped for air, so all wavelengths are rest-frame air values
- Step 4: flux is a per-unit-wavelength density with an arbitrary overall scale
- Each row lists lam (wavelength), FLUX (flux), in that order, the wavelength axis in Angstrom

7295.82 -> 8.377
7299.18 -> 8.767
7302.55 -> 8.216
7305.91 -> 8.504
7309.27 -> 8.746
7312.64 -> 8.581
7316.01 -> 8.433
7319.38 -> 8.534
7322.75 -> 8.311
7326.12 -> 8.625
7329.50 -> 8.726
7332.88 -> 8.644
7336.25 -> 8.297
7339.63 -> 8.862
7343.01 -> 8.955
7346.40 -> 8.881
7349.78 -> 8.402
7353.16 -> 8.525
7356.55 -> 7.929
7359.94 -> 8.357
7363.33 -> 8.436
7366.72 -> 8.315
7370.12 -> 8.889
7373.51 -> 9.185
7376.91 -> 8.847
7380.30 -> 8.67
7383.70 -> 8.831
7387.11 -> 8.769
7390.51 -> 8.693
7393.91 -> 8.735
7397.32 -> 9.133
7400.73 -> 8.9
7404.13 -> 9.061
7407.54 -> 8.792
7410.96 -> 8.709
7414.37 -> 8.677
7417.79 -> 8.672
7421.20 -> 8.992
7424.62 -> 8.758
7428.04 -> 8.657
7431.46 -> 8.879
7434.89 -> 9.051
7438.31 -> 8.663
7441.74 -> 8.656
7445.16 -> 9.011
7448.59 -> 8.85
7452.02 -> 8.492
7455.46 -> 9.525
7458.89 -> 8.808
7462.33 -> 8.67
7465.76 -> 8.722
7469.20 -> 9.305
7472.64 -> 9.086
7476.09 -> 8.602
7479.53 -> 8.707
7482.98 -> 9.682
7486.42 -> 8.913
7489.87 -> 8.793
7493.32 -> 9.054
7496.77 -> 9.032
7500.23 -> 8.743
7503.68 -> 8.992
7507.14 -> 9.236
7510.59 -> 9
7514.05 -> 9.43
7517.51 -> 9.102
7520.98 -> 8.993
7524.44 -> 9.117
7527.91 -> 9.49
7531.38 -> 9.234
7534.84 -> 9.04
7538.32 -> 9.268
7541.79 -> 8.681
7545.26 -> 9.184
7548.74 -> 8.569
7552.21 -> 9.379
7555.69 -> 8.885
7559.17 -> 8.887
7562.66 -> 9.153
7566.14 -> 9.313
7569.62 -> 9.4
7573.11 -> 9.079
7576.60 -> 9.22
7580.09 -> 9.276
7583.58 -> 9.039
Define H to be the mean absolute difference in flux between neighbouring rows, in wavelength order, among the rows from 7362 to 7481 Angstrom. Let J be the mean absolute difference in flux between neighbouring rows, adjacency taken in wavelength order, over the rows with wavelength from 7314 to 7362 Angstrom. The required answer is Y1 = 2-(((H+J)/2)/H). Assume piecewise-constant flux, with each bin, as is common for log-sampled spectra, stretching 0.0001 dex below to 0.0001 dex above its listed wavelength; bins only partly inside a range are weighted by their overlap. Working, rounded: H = 0.26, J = 0.27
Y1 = 0.97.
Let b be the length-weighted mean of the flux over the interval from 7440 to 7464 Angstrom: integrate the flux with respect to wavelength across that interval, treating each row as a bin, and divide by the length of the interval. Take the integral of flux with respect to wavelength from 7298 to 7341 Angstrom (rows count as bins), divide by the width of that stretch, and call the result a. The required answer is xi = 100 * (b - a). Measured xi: 31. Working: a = 8.6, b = 8.86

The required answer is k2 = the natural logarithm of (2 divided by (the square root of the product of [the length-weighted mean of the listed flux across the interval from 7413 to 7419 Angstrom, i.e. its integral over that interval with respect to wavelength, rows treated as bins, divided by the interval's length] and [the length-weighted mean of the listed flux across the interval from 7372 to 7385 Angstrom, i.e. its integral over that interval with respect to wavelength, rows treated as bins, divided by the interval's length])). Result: -1.48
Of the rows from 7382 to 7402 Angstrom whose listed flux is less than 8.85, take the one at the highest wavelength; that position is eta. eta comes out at 7393.91 Angstrom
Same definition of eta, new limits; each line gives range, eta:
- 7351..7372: 7366.72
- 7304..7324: 7322.75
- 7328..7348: 7336.25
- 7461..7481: 7479.53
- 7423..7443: 7441.74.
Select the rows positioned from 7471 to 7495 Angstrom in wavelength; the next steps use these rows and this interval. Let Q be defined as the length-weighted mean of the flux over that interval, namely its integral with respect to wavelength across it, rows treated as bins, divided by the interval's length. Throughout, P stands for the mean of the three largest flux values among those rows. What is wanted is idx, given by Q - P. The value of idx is -0.30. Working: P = 9.27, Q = 8.97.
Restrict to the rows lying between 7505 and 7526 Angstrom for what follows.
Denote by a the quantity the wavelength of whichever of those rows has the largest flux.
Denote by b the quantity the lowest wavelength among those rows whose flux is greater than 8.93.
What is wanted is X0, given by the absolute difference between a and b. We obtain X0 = 6.9 Angstrom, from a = 7514.05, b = 7507.14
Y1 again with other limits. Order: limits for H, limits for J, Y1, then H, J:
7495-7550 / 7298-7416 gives 1.13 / 0.32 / 0.24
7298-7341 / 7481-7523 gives 0.97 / 0.26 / 0.28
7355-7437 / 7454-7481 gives 0.68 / 0.20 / 0.33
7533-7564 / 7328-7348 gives 1.24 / 0.44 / 0.23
